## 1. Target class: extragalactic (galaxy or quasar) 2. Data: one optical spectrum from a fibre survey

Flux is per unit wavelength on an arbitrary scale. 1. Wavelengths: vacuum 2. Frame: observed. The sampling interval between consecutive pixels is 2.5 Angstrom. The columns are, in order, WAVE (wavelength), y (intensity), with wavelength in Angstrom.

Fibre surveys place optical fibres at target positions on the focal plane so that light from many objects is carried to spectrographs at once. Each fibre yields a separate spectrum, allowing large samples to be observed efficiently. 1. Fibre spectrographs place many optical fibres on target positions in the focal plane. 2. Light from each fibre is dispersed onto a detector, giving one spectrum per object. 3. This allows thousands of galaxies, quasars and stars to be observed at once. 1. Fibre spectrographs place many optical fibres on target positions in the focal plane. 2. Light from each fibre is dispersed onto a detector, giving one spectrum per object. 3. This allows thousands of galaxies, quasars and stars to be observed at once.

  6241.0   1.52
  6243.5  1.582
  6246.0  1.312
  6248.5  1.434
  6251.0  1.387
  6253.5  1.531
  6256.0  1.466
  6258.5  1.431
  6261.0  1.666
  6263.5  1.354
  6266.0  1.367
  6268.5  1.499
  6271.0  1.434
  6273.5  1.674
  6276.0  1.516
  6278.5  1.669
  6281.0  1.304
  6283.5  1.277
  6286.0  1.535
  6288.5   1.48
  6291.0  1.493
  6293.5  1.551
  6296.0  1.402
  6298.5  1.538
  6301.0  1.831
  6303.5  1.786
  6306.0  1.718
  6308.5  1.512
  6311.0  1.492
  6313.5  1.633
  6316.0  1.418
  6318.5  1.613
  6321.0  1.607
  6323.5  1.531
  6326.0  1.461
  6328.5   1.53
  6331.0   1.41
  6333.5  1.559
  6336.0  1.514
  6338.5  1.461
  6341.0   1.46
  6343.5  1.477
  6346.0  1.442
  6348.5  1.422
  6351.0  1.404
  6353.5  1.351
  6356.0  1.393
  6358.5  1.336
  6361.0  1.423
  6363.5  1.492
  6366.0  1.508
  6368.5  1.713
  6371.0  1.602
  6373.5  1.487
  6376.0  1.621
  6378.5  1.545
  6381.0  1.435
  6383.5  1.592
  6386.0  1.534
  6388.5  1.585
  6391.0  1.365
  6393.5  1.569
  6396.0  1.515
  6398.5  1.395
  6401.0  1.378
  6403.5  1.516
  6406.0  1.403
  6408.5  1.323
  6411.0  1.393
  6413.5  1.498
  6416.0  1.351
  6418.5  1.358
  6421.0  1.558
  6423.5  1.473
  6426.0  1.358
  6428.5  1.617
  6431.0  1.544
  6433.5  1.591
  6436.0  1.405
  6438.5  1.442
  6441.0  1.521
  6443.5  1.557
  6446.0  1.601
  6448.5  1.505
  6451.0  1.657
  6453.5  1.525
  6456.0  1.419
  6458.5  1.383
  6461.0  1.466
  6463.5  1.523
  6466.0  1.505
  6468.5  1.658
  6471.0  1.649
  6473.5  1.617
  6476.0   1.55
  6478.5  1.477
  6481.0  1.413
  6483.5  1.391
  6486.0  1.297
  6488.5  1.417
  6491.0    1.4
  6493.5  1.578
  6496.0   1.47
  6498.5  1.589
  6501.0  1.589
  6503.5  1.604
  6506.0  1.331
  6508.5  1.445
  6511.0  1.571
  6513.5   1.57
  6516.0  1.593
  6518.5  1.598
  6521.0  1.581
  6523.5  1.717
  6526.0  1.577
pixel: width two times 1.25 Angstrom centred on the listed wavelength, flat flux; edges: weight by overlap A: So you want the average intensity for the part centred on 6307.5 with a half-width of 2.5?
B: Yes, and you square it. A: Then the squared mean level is 2.6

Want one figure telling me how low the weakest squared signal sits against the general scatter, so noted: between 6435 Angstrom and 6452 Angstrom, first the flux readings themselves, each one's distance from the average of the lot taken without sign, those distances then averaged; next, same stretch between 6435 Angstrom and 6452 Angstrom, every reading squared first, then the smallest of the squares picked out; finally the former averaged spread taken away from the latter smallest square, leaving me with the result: 1.91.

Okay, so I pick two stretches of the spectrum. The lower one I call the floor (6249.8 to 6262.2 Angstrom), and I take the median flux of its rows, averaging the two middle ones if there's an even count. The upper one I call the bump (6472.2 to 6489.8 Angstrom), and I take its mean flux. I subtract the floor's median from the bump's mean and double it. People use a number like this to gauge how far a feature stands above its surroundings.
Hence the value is -0.03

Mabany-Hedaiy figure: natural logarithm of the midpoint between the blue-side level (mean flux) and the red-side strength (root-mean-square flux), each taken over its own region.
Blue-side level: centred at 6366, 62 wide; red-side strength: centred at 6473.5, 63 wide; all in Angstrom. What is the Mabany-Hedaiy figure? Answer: 0.4076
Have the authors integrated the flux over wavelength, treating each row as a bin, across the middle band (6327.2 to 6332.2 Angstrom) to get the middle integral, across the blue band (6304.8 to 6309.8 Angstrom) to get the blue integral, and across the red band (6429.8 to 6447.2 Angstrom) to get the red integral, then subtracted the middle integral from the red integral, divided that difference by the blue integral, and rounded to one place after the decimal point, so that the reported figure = 2.4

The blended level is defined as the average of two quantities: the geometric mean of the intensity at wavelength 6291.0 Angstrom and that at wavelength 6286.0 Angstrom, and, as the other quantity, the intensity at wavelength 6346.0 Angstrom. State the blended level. 1.48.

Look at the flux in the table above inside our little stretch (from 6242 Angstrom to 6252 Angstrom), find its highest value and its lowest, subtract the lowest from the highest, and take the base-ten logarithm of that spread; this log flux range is -0.6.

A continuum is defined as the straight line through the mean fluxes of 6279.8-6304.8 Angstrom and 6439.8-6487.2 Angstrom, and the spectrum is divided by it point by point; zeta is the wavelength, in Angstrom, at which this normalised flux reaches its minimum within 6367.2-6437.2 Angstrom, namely 6408.5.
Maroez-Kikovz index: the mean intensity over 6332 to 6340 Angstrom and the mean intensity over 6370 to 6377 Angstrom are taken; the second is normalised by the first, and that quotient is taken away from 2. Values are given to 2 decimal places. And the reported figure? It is 0.96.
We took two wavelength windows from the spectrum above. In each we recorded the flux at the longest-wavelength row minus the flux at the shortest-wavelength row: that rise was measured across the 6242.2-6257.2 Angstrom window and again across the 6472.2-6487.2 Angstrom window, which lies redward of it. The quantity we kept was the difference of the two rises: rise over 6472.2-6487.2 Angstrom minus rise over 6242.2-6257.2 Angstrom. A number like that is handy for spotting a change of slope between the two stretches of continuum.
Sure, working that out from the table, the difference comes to -0.20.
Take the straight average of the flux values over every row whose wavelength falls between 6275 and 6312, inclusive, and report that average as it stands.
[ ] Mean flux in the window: 1.54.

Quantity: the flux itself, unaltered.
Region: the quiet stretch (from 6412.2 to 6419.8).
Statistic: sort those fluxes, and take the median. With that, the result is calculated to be 1.358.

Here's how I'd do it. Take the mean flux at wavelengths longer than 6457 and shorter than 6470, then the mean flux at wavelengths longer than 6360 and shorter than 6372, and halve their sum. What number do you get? 1.53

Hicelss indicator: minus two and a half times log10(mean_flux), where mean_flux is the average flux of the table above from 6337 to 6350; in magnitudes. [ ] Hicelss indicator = -0.405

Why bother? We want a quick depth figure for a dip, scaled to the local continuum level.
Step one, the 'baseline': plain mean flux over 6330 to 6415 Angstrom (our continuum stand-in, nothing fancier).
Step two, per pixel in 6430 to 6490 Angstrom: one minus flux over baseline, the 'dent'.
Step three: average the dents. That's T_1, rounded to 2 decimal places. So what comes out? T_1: -0.02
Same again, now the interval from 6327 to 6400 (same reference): -0.01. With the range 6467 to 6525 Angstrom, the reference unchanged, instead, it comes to -0.04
